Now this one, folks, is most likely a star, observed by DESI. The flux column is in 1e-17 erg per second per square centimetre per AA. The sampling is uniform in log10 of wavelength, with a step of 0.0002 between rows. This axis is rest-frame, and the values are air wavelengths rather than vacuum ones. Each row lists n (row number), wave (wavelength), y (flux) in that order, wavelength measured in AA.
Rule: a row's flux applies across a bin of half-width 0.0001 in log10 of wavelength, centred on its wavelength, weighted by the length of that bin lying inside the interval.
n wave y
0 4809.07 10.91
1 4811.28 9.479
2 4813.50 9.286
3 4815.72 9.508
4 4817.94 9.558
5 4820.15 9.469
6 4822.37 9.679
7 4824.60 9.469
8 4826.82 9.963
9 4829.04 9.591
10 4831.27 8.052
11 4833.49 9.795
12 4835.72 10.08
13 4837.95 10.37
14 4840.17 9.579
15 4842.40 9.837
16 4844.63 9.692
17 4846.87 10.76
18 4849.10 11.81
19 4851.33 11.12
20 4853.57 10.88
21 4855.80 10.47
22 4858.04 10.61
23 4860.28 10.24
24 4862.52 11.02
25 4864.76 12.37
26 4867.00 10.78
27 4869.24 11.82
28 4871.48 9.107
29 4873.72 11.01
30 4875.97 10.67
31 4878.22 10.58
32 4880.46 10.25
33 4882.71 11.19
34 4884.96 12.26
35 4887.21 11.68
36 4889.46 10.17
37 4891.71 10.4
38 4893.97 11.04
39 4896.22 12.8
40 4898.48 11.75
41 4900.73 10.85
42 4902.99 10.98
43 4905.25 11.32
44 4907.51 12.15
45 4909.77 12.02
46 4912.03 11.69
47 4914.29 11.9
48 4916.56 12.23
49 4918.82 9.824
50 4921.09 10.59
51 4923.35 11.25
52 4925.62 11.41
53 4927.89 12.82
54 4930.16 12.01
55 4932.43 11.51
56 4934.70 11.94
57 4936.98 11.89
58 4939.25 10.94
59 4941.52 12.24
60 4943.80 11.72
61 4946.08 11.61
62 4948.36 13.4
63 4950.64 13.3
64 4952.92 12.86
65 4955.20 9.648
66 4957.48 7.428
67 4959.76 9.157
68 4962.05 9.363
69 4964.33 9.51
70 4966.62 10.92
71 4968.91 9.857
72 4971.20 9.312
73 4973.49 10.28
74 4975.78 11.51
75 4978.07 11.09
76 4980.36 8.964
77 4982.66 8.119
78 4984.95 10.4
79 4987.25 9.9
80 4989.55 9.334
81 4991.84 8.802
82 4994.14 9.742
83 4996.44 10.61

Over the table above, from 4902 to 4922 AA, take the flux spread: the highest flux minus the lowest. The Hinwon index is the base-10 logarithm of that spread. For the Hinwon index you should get 0.38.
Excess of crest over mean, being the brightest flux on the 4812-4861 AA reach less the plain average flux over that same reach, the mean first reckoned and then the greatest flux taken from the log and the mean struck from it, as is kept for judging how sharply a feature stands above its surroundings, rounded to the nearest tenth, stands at 1.8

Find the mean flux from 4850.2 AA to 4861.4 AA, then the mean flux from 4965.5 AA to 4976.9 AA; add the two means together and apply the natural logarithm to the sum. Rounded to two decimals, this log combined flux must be 3.05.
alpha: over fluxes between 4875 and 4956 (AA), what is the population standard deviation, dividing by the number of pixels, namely 0.91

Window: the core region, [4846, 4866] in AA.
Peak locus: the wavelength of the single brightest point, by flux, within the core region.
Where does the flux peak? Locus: 4864.76 AA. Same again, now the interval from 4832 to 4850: 4849.10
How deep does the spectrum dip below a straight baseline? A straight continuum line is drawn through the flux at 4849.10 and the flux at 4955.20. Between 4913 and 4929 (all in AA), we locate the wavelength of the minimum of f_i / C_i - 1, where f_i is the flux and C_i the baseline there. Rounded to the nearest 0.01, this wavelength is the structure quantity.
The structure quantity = 4918.82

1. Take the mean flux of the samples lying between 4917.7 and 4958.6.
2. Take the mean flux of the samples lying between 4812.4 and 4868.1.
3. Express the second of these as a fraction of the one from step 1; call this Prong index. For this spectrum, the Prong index 0.886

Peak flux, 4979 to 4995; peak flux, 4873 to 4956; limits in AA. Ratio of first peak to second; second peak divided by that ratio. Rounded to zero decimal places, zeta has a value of 17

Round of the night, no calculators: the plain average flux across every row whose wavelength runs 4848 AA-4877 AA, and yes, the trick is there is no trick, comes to 10.9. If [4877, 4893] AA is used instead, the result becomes 10.9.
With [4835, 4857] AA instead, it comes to 10.5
